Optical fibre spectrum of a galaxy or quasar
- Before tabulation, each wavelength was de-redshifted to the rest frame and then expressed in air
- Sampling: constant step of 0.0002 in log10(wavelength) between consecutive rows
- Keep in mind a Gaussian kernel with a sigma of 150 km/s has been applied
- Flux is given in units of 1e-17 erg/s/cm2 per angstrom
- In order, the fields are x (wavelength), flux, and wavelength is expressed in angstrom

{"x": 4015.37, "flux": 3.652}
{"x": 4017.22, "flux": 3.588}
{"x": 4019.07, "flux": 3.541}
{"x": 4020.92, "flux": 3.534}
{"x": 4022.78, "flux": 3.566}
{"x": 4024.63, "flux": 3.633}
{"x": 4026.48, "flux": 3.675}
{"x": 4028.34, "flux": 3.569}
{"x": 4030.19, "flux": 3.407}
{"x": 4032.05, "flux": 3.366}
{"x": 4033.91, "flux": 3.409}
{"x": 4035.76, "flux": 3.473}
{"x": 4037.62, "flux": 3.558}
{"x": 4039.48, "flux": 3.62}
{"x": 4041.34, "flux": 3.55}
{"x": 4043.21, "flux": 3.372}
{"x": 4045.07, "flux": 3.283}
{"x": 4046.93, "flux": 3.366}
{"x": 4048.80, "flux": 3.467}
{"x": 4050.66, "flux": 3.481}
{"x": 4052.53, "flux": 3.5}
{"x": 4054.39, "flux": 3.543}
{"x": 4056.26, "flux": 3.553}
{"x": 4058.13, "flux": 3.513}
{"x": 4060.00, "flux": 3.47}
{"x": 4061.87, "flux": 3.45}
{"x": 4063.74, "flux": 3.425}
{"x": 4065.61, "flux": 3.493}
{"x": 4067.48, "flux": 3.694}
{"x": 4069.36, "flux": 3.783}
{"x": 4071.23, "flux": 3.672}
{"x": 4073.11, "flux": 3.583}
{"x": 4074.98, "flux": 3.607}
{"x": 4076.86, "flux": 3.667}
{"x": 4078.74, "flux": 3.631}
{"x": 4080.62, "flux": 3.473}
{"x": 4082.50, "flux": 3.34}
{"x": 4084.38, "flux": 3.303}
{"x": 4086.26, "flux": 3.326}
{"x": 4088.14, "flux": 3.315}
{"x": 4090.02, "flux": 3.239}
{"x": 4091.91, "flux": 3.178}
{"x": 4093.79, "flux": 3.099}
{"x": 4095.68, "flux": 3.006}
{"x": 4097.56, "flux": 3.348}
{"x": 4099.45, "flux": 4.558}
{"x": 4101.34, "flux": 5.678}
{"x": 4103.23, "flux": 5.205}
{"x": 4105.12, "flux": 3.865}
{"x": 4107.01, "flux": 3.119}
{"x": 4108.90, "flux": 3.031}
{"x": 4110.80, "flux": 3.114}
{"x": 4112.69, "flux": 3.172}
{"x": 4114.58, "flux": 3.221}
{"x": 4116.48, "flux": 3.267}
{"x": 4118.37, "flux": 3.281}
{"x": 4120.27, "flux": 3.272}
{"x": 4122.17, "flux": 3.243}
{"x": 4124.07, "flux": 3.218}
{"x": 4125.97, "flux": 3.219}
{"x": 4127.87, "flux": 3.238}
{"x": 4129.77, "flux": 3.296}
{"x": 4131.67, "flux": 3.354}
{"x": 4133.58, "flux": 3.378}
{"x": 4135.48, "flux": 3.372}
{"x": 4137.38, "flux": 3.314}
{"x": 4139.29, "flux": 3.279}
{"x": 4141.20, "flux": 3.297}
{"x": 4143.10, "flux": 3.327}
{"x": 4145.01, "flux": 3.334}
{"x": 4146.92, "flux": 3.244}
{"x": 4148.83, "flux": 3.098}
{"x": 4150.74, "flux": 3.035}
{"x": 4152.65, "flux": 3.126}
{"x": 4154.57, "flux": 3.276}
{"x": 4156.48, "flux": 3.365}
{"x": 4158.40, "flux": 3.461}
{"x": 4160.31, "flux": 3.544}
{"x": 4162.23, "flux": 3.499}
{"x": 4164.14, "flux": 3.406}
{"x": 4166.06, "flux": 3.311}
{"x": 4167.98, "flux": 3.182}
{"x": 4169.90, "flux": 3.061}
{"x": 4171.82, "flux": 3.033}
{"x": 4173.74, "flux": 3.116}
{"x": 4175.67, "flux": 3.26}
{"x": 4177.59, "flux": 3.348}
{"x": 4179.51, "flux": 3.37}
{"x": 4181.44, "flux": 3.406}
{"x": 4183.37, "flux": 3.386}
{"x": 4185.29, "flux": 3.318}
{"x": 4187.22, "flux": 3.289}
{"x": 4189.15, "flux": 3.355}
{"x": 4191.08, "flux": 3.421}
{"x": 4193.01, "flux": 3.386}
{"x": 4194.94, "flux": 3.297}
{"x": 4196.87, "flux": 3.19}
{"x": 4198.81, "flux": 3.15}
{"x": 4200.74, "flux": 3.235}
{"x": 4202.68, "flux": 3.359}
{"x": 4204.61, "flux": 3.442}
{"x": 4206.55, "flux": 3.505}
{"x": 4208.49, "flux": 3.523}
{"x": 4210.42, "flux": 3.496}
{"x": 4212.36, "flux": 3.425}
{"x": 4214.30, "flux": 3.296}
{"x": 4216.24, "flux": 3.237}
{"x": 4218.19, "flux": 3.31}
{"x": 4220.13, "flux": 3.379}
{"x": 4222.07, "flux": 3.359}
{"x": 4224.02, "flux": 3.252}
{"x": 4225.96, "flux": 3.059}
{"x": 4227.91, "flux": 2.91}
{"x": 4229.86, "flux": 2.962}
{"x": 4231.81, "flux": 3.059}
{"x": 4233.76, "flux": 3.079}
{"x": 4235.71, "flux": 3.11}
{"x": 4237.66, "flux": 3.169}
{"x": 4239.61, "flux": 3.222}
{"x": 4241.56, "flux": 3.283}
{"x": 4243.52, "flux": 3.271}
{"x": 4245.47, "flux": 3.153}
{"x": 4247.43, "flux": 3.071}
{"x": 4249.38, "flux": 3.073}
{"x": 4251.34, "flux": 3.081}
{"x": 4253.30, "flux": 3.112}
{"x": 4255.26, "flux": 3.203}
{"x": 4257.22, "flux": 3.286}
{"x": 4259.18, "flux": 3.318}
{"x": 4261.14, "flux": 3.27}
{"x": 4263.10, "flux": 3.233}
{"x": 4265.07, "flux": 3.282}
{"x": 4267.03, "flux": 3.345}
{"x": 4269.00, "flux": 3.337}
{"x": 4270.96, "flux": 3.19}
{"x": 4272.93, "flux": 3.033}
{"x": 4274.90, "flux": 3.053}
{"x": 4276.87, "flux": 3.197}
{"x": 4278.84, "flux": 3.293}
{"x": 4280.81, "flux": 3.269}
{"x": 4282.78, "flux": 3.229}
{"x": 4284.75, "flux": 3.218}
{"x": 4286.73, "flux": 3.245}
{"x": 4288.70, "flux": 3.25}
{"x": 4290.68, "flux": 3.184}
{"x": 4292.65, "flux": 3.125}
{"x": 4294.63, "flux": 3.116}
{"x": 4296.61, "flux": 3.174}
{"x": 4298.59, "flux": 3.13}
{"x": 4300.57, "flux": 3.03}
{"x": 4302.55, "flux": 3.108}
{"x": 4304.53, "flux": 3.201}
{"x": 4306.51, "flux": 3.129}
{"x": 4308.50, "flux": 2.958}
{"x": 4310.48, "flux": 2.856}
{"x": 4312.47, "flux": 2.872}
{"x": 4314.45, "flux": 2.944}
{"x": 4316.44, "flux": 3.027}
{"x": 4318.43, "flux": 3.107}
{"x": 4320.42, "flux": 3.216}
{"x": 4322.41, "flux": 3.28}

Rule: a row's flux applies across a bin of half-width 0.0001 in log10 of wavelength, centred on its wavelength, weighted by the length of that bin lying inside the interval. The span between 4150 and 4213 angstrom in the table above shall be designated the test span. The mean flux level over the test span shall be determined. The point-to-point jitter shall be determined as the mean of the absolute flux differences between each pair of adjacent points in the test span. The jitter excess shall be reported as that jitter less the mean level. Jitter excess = -3.25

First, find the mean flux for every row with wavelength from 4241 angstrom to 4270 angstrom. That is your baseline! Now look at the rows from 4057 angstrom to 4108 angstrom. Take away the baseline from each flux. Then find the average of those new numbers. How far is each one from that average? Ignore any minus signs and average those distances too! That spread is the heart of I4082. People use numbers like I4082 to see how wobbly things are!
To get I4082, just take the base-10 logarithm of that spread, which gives -0.43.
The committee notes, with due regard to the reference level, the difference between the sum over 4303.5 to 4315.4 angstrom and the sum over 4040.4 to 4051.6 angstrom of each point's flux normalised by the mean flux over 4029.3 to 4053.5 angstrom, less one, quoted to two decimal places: -0.74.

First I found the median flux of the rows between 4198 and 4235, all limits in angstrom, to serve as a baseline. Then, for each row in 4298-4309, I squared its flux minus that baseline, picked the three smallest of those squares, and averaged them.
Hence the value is 0.021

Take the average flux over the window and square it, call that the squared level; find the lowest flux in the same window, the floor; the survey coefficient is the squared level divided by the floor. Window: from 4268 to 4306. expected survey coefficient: 3.33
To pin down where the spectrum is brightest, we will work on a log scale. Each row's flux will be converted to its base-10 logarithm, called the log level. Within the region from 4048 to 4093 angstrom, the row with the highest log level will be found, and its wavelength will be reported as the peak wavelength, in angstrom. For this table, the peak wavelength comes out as 4069.36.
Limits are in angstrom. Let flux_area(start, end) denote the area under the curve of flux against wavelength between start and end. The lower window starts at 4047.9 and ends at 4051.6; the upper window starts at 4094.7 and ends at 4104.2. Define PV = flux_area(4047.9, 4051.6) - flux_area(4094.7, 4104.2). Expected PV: -28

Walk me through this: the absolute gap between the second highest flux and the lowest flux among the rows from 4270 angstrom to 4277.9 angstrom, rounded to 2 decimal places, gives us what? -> 0.16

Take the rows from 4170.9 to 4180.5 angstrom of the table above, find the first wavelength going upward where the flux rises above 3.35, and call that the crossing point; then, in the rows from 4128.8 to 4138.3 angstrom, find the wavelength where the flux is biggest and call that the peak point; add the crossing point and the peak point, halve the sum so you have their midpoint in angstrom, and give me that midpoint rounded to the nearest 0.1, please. 4156.5 angstrom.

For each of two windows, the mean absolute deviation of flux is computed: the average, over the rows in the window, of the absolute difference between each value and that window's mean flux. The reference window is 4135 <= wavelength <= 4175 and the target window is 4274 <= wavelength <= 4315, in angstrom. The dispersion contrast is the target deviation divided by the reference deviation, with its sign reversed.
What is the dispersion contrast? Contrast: -0.8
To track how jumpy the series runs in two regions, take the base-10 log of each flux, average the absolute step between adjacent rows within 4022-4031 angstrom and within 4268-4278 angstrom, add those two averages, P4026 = 0.028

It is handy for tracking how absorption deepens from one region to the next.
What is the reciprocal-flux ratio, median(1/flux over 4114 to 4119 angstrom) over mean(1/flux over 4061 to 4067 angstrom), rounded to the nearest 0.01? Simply 1.06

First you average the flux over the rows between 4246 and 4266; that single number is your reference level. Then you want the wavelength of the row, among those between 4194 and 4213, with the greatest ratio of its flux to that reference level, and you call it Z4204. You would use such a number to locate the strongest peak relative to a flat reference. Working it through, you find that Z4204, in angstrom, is 4208.49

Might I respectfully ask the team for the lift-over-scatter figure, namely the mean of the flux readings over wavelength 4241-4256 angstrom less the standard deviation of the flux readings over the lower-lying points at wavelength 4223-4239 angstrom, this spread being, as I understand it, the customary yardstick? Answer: 3.05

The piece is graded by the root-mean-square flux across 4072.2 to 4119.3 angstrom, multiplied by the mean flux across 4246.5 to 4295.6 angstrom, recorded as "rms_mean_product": 11.53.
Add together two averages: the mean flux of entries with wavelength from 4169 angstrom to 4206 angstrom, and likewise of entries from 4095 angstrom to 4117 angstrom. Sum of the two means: 7.0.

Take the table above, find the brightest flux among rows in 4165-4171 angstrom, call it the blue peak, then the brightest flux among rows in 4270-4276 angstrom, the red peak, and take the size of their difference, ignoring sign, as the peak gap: 0.12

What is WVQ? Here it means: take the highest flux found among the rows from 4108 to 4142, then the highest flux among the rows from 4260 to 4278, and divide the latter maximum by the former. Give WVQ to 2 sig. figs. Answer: 0.99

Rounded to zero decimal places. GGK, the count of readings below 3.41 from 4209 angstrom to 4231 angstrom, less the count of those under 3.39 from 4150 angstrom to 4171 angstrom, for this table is 2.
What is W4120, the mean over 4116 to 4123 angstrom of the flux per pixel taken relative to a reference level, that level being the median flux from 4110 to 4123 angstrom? 1.007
